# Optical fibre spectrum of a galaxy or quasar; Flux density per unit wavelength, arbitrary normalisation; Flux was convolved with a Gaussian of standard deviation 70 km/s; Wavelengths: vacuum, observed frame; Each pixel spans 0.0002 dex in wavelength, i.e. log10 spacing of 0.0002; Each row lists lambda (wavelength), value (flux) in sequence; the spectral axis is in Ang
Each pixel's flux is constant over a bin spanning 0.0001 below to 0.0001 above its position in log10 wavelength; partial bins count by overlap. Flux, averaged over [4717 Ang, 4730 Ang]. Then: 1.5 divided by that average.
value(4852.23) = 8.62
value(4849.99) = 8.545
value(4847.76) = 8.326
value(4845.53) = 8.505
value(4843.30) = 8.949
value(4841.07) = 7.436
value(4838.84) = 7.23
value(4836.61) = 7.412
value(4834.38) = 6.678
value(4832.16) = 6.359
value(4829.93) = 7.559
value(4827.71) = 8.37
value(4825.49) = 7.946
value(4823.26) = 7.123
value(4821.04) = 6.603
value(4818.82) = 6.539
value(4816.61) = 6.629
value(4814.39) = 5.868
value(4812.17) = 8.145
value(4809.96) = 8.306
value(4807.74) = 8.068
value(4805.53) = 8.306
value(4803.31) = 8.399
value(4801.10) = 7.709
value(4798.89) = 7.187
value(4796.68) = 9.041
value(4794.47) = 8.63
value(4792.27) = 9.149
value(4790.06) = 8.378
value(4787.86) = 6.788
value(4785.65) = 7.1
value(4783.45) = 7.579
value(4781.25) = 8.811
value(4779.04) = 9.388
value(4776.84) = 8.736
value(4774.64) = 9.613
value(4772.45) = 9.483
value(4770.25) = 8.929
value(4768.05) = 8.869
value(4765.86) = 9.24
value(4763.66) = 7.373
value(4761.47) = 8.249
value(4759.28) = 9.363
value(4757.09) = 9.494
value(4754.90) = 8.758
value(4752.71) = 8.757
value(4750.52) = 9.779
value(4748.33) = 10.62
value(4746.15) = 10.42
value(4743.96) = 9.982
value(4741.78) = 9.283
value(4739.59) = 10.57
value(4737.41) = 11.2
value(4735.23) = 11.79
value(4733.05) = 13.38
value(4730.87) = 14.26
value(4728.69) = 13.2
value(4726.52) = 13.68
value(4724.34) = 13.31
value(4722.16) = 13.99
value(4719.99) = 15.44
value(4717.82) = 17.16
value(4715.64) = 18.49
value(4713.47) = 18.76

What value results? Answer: 0.10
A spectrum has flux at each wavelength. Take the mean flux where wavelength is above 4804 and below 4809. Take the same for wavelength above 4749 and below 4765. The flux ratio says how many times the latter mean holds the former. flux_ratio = 1.08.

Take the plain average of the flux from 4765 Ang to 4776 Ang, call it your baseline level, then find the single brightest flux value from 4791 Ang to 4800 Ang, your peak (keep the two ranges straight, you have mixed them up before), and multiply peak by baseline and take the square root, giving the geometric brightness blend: 9.2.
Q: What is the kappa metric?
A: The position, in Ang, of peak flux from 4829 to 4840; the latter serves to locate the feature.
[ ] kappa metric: 4829.93 Ang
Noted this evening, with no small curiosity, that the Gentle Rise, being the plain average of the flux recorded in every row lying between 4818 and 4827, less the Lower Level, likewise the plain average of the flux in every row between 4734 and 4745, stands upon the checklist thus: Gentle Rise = -3.5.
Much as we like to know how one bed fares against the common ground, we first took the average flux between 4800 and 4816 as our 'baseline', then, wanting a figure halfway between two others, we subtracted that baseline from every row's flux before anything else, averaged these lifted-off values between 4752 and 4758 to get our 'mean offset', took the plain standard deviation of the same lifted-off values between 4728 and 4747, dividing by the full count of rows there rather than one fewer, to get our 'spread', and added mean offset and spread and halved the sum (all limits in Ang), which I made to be 1.4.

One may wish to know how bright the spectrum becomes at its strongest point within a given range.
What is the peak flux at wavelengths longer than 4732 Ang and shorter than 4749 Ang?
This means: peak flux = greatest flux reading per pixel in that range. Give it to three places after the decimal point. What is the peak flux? 13.380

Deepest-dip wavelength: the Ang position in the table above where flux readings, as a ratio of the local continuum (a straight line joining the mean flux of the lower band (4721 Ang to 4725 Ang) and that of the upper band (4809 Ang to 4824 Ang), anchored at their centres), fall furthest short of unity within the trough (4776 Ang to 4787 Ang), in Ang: 4785.65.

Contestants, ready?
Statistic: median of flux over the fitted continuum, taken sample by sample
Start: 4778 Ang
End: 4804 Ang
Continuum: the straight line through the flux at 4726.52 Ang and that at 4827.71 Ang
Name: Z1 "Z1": 0.813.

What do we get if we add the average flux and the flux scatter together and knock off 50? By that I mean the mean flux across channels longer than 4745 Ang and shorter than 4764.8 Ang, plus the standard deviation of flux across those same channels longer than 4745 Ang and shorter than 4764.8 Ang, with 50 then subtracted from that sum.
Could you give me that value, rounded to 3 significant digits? -39.8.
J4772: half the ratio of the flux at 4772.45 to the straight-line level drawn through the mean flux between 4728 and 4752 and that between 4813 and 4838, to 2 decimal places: 0.49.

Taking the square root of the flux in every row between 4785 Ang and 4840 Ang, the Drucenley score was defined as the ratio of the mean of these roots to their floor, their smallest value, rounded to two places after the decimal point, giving 1.13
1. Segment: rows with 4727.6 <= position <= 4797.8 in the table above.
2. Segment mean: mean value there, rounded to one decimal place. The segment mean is 9.6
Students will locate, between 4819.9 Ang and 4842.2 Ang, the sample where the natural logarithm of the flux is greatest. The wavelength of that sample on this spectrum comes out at 4827.71 Ang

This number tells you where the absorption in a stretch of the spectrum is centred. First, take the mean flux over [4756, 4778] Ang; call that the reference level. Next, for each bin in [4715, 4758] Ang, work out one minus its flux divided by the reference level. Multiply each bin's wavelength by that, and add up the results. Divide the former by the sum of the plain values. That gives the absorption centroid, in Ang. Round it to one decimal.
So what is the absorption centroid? 4726.5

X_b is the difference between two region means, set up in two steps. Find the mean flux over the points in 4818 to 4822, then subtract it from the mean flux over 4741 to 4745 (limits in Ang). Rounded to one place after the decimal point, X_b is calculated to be 3.1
